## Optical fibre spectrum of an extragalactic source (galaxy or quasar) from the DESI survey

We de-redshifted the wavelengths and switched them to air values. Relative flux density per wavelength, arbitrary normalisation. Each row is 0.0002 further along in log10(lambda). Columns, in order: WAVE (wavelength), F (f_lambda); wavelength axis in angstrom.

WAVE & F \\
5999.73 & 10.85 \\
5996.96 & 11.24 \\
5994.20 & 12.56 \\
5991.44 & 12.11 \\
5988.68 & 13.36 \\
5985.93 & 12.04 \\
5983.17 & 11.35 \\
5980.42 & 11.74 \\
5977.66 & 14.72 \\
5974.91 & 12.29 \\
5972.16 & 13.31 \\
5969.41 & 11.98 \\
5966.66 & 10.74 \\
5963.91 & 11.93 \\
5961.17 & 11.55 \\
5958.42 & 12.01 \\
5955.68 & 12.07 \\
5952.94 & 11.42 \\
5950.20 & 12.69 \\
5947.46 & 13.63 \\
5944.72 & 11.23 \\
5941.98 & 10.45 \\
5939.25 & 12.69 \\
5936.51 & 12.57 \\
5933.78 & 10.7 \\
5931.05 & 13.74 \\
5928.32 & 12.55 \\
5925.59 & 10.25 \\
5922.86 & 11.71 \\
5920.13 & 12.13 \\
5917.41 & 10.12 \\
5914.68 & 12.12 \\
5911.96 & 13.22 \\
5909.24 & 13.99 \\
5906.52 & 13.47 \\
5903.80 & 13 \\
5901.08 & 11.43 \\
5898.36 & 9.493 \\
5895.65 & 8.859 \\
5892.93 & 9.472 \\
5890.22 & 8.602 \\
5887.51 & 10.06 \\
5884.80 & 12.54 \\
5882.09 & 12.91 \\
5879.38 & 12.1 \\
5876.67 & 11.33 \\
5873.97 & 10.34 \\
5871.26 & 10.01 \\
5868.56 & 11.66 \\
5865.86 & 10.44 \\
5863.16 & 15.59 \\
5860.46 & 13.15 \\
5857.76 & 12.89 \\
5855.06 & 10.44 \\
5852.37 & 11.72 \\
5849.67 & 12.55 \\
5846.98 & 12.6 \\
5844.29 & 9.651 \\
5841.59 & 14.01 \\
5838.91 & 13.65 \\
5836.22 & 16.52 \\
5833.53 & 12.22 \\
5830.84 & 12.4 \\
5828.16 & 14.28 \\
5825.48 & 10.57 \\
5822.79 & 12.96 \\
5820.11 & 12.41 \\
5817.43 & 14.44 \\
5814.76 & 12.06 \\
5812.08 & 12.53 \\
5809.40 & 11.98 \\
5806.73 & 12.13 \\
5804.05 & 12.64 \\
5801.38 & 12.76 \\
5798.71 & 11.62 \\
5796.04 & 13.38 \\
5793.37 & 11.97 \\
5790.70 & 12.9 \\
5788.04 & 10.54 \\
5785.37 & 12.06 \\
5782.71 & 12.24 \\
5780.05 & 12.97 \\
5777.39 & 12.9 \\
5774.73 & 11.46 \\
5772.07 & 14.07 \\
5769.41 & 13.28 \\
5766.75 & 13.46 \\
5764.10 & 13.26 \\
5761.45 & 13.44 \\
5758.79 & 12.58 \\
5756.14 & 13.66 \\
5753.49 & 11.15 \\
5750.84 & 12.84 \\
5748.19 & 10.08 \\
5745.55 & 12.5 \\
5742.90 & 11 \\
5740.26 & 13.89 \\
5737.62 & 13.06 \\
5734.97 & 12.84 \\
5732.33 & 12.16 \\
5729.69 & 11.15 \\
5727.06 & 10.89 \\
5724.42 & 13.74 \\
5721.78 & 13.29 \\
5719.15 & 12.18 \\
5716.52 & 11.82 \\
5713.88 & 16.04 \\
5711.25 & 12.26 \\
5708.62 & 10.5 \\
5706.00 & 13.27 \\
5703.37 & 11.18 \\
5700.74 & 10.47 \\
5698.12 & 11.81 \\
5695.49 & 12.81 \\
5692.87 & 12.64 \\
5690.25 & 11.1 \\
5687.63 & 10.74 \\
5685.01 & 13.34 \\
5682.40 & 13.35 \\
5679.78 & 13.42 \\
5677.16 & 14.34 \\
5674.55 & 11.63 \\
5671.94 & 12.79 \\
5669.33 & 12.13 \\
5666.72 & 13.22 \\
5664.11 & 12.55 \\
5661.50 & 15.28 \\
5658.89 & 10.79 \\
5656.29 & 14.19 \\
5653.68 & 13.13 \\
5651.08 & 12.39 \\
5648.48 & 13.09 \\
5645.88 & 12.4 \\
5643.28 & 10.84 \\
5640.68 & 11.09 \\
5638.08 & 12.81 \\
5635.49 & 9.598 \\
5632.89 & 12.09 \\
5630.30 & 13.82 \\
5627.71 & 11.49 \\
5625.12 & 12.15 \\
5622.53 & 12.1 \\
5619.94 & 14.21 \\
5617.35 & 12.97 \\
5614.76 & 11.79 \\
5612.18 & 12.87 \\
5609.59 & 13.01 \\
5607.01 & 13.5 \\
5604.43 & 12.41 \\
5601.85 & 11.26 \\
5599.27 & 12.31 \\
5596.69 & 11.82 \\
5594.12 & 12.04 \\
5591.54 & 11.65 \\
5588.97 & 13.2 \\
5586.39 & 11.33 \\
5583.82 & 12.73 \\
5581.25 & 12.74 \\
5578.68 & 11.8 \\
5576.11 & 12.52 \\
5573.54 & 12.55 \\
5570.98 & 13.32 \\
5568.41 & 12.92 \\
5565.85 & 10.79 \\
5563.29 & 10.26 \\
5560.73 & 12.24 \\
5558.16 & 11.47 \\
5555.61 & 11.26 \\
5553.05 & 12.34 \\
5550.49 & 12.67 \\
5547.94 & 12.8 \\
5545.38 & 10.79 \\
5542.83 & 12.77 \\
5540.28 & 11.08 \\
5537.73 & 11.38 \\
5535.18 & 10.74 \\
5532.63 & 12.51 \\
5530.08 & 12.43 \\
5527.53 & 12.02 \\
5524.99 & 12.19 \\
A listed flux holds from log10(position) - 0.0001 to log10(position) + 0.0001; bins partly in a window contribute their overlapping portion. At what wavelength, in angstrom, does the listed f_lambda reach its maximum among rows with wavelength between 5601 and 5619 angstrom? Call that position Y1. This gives 5607.01 angstrom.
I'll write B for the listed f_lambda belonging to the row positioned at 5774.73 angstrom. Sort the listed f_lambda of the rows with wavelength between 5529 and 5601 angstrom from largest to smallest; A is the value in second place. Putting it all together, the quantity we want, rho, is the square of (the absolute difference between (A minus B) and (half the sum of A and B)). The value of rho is 112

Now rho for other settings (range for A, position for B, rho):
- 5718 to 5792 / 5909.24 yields 197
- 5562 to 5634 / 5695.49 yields 151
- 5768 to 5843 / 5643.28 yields 82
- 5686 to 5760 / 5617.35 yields 157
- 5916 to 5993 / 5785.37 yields 126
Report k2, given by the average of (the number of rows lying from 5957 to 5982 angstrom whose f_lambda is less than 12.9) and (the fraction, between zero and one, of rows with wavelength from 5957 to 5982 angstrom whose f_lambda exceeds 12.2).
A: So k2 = 3.7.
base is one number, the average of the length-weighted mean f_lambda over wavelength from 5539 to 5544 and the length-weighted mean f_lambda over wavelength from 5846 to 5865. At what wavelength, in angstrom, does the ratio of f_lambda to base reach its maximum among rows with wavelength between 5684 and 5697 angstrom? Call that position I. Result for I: 5685.01 angstrom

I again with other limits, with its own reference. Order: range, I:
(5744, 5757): 5756.14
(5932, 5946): 5939.25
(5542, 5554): 5547.94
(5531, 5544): 5542.83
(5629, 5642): 5630.30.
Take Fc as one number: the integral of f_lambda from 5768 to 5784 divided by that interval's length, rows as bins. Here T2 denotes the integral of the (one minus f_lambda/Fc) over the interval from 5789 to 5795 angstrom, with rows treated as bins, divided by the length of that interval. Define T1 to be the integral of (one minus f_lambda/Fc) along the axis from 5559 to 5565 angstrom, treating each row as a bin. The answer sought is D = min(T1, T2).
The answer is 0.04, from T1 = 0.74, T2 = 0.036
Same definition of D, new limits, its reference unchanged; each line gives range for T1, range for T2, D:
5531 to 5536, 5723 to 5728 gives 0.03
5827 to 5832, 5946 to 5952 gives -0.20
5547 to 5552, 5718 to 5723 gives 0.01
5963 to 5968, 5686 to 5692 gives 0.13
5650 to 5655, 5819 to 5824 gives 0.01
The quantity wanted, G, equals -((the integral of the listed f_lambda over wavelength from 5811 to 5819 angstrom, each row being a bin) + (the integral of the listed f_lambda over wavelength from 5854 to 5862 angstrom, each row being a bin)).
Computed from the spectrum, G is -203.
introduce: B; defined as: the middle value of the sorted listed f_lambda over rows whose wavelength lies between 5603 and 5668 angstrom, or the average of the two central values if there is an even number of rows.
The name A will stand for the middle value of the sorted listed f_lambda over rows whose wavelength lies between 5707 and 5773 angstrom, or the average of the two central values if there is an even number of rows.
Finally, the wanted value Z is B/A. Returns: 0.98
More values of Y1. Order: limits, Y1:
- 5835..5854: 5836.22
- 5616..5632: 5619.94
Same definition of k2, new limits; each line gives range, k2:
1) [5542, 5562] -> 4.3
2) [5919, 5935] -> 2.7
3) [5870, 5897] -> 4.6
